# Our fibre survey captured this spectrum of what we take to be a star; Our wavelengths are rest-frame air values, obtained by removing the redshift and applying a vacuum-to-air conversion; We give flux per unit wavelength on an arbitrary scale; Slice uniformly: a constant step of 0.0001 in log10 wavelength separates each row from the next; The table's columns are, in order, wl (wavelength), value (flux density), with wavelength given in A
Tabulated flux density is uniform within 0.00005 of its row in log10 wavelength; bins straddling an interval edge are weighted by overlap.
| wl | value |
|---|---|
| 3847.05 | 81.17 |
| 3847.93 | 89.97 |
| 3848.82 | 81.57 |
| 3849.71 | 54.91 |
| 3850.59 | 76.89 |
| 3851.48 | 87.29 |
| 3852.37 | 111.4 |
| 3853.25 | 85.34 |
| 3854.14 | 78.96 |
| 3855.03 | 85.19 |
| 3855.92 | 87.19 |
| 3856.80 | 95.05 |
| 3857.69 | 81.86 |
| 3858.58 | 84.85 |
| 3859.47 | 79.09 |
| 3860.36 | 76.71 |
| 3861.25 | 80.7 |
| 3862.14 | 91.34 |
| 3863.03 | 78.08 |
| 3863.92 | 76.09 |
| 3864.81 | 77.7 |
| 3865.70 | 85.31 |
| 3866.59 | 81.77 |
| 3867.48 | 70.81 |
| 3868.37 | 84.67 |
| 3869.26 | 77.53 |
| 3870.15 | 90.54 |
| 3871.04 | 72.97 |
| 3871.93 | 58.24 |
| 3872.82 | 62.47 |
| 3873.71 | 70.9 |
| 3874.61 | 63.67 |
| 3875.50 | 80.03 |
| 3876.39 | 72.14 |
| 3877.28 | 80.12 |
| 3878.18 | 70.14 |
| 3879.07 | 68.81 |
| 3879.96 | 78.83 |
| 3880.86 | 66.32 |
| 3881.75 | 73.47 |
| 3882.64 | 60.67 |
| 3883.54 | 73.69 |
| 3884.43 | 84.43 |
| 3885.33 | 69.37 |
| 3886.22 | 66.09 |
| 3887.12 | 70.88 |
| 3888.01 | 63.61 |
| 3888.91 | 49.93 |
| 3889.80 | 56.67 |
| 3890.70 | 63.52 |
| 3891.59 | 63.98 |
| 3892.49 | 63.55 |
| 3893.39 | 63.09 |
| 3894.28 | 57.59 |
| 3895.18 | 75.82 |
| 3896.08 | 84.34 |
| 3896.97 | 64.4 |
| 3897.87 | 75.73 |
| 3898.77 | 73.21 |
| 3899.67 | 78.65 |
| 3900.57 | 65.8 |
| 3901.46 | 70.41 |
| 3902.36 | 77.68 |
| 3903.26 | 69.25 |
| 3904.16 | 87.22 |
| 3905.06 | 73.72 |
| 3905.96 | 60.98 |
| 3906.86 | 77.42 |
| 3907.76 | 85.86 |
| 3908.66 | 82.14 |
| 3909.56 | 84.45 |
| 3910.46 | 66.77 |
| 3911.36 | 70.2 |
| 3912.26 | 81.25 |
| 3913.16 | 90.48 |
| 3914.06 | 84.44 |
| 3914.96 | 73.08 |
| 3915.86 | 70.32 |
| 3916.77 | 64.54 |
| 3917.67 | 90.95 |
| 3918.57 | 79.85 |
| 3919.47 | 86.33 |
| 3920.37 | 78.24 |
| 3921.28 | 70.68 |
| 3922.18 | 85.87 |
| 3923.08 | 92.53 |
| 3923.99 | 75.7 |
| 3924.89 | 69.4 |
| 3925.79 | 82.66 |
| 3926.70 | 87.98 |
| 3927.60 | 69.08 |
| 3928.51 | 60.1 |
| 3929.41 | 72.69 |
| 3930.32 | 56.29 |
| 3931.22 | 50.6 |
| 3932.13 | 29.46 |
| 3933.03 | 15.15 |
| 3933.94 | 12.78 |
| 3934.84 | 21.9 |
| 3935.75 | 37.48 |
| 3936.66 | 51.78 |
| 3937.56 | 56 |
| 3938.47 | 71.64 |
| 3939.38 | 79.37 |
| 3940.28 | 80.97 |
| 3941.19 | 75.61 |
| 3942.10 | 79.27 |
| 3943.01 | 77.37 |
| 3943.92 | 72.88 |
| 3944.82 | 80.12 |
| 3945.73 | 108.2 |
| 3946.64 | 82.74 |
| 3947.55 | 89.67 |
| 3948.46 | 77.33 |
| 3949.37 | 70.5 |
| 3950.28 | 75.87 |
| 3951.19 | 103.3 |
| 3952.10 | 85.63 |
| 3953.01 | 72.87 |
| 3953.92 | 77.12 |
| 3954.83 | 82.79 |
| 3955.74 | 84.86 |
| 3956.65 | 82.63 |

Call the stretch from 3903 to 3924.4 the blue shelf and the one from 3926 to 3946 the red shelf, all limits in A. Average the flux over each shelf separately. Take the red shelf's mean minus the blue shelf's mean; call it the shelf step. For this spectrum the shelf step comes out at -17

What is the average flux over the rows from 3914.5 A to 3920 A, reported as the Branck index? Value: 78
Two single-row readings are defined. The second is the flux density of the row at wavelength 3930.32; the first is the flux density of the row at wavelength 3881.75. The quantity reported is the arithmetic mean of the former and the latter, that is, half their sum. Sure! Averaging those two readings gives 65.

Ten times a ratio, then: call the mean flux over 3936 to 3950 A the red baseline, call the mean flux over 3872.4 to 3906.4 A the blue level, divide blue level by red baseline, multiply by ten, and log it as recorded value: 9.1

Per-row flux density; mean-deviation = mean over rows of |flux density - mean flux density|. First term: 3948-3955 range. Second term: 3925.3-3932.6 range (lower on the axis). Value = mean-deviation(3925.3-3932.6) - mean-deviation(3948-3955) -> 7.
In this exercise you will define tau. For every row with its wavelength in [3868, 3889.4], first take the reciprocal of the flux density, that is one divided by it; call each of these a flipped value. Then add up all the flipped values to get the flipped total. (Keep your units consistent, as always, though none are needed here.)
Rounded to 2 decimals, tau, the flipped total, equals 0.34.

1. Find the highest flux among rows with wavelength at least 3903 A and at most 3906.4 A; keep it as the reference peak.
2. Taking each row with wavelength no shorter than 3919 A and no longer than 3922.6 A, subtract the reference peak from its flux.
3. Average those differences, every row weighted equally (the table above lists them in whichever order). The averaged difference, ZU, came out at -7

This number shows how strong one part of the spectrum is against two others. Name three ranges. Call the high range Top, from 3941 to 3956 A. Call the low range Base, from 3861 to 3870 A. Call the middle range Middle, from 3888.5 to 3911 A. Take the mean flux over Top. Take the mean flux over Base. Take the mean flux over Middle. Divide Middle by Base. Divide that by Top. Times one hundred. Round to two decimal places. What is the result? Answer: 1.07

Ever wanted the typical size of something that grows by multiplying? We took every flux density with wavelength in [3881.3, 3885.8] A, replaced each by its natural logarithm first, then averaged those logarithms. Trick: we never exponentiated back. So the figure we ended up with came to 4.28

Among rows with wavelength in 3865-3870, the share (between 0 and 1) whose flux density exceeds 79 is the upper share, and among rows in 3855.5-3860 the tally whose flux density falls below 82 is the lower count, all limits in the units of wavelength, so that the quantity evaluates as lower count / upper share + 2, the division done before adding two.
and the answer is 5.3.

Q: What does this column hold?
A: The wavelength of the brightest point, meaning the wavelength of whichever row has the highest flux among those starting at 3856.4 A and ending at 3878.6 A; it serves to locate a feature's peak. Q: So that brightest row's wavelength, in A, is 3856.80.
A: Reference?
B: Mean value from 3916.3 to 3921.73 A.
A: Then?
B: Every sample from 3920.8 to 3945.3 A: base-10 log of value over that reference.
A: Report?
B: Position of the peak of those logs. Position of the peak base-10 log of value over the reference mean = 3923.08 A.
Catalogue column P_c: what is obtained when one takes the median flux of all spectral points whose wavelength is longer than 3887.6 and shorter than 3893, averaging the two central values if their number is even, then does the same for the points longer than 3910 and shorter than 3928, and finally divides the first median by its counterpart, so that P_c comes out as 0.80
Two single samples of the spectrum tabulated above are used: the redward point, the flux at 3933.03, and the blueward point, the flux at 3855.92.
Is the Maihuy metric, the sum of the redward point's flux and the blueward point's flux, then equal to 102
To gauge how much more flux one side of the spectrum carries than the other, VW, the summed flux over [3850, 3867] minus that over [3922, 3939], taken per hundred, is 5.0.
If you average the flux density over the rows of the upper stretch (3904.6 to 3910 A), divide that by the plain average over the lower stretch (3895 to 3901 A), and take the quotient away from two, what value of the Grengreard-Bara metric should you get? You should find 0.95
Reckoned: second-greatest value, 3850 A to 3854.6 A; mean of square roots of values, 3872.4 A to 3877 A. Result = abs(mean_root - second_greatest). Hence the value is 78.9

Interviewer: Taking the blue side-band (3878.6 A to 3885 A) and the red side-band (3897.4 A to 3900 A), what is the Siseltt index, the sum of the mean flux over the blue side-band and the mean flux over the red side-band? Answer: 148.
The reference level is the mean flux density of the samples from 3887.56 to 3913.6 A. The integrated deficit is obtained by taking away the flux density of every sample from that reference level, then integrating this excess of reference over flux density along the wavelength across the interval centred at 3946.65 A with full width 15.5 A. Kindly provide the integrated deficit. -155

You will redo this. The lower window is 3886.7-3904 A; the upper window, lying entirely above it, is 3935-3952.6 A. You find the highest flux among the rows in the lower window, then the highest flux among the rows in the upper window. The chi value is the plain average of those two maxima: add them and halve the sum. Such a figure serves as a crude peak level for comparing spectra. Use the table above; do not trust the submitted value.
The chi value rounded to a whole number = 96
